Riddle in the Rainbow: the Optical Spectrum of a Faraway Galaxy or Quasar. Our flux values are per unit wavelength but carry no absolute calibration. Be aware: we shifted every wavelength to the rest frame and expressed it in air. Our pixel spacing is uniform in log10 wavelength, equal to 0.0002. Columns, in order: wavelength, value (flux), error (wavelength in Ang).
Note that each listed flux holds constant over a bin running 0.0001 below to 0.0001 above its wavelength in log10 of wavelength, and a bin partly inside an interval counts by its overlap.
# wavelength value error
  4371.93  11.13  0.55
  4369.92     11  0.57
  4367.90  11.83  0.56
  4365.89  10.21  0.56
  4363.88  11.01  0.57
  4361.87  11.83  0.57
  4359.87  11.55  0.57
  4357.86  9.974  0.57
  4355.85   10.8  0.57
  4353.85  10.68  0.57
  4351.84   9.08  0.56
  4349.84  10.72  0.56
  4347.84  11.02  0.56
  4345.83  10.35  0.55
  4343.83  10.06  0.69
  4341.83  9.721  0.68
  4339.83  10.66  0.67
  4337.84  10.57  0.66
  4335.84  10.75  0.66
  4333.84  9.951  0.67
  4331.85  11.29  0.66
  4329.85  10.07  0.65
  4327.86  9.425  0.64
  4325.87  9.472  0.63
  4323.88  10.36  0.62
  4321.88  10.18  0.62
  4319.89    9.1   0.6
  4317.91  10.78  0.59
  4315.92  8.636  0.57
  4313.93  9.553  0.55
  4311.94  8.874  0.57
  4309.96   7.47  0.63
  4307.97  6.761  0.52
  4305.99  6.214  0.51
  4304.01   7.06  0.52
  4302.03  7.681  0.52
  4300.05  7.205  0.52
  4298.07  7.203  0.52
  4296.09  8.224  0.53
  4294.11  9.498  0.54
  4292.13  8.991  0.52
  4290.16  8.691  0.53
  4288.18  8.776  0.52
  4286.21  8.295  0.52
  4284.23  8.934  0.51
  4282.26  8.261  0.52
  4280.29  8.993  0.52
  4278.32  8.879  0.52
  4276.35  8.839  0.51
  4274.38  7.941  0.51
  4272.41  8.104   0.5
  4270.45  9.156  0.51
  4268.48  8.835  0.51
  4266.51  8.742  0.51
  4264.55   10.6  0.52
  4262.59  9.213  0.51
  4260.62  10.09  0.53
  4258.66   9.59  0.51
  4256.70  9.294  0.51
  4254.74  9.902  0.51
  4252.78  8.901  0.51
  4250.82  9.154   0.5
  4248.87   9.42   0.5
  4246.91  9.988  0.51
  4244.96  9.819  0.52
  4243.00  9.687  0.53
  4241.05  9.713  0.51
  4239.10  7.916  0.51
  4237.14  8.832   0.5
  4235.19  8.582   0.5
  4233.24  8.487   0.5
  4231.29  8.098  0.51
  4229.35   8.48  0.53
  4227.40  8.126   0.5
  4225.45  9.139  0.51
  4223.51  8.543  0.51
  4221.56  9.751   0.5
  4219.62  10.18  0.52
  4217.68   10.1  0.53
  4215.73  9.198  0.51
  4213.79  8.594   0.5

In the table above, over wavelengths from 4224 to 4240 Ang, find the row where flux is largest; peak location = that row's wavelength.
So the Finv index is 4225.45 Ang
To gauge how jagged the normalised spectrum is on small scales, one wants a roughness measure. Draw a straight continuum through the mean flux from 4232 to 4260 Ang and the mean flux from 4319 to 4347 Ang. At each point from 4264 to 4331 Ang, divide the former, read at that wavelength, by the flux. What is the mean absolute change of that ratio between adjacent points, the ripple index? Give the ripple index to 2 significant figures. 0.092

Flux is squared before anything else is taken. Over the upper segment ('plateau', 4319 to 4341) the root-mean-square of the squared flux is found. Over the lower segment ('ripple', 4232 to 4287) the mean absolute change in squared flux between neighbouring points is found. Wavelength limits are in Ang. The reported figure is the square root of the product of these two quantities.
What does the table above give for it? 33.4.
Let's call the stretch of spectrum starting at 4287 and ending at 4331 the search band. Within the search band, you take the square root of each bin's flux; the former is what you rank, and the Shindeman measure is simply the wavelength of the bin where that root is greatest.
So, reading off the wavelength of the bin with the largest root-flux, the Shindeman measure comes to 4317.91 Ang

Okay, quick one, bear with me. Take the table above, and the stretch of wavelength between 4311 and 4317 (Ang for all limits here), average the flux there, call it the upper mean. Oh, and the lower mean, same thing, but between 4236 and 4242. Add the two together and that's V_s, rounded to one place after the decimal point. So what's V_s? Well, 17.8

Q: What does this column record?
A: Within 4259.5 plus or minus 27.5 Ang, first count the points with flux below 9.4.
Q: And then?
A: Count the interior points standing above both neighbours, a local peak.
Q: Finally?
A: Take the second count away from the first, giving 10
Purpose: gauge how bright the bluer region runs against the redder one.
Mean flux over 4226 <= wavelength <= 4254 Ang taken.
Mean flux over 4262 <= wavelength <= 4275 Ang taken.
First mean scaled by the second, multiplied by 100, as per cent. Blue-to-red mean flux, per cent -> 100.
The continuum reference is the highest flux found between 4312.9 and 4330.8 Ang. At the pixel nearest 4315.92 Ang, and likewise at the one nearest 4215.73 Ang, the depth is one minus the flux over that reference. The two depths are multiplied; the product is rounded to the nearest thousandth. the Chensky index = 0.029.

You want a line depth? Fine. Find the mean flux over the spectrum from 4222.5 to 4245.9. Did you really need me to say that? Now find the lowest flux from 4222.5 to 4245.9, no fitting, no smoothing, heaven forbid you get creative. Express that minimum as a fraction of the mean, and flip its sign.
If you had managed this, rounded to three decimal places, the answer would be -0.901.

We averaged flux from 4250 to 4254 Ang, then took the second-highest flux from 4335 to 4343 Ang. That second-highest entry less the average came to 1.6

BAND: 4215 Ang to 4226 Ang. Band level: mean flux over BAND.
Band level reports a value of 9.5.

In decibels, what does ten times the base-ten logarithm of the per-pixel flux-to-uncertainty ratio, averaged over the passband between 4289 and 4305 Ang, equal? 11.9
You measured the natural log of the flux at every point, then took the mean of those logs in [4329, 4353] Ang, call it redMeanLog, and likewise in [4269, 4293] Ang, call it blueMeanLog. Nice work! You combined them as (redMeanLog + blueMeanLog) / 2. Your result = 2.25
